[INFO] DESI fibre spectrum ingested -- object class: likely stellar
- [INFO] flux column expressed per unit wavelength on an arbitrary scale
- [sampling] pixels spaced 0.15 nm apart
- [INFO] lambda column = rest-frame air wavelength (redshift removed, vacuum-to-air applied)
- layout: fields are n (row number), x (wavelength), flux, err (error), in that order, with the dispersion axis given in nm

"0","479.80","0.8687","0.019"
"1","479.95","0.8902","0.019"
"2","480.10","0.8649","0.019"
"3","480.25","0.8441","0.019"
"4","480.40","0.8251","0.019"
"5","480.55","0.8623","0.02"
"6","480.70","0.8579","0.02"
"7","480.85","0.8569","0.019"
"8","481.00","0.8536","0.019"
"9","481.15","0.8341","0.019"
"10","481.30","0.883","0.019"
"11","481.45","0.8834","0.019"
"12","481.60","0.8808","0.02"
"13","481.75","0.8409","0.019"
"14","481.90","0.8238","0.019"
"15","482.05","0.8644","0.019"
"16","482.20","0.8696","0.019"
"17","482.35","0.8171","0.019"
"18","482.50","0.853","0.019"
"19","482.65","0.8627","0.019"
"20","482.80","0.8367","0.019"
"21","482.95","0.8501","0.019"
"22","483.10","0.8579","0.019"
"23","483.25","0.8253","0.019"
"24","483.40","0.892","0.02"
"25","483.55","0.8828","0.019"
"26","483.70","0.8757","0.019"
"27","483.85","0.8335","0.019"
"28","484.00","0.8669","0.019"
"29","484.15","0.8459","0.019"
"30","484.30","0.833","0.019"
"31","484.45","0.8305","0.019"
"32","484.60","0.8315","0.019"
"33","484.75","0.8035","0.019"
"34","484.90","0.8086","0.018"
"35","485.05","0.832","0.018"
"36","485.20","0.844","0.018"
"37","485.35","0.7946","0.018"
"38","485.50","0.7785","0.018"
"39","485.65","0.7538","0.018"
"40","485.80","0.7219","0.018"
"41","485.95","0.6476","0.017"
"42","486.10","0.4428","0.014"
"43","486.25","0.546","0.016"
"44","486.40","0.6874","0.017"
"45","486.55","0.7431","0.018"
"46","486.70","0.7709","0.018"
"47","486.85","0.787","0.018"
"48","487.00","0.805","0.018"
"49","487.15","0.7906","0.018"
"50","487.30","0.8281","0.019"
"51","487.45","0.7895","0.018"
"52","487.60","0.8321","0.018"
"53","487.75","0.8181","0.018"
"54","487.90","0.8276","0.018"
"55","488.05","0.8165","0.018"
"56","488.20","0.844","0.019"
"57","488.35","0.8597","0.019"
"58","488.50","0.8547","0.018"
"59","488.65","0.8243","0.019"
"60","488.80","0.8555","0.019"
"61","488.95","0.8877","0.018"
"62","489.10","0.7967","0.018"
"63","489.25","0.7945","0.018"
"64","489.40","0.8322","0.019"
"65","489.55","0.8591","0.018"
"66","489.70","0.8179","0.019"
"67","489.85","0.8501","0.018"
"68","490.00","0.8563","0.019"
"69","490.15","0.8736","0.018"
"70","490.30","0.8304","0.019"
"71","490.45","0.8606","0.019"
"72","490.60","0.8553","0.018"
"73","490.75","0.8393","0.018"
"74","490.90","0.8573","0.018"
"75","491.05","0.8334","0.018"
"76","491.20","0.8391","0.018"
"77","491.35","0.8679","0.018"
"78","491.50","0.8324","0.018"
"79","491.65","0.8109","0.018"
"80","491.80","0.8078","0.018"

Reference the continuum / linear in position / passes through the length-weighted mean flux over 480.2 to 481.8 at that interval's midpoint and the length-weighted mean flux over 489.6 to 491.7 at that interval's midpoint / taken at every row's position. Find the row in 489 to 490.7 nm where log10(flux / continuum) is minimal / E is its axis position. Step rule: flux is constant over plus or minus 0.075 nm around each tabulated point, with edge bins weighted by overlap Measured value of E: 489.25 nm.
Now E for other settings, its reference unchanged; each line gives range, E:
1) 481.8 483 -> 482.35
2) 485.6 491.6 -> 486.10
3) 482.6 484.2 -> 483.25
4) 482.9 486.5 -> 486.10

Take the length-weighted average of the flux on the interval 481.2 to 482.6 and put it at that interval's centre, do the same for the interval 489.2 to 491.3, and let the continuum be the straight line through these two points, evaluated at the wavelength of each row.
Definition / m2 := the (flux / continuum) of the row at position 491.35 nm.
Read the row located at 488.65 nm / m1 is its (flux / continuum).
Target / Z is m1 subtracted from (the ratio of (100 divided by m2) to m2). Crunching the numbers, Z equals 93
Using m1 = 0.97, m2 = 1.031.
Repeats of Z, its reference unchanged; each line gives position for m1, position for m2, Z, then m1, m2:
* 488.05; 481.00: 100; 0.96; 0.994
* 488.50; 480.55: 98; 1.01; 1.004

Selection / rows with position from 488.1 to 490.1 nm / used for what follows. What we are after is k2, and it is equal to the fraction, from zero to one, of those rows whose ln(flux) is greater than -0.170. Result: 0.6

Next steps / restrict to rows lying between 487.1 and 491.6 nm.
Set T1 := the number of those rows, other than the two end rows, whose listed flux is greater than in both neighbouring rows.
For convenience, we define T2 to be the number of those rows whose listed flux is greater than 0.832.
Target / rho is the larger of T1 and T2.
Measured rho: 19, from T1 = 10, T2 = 19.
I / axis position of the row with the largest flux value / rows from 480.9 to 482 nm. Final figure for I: 481.45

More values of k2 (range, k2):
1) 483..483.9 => 0.7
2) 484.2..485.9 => 0.1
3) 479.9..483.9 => 0.7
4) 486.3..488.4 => 0.1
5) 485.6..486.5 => 0.0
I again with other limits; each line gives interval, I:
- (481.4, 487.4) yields 483.40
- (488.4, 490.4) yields 488.95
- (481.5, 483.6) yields 483.40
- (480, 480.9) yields 480.10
